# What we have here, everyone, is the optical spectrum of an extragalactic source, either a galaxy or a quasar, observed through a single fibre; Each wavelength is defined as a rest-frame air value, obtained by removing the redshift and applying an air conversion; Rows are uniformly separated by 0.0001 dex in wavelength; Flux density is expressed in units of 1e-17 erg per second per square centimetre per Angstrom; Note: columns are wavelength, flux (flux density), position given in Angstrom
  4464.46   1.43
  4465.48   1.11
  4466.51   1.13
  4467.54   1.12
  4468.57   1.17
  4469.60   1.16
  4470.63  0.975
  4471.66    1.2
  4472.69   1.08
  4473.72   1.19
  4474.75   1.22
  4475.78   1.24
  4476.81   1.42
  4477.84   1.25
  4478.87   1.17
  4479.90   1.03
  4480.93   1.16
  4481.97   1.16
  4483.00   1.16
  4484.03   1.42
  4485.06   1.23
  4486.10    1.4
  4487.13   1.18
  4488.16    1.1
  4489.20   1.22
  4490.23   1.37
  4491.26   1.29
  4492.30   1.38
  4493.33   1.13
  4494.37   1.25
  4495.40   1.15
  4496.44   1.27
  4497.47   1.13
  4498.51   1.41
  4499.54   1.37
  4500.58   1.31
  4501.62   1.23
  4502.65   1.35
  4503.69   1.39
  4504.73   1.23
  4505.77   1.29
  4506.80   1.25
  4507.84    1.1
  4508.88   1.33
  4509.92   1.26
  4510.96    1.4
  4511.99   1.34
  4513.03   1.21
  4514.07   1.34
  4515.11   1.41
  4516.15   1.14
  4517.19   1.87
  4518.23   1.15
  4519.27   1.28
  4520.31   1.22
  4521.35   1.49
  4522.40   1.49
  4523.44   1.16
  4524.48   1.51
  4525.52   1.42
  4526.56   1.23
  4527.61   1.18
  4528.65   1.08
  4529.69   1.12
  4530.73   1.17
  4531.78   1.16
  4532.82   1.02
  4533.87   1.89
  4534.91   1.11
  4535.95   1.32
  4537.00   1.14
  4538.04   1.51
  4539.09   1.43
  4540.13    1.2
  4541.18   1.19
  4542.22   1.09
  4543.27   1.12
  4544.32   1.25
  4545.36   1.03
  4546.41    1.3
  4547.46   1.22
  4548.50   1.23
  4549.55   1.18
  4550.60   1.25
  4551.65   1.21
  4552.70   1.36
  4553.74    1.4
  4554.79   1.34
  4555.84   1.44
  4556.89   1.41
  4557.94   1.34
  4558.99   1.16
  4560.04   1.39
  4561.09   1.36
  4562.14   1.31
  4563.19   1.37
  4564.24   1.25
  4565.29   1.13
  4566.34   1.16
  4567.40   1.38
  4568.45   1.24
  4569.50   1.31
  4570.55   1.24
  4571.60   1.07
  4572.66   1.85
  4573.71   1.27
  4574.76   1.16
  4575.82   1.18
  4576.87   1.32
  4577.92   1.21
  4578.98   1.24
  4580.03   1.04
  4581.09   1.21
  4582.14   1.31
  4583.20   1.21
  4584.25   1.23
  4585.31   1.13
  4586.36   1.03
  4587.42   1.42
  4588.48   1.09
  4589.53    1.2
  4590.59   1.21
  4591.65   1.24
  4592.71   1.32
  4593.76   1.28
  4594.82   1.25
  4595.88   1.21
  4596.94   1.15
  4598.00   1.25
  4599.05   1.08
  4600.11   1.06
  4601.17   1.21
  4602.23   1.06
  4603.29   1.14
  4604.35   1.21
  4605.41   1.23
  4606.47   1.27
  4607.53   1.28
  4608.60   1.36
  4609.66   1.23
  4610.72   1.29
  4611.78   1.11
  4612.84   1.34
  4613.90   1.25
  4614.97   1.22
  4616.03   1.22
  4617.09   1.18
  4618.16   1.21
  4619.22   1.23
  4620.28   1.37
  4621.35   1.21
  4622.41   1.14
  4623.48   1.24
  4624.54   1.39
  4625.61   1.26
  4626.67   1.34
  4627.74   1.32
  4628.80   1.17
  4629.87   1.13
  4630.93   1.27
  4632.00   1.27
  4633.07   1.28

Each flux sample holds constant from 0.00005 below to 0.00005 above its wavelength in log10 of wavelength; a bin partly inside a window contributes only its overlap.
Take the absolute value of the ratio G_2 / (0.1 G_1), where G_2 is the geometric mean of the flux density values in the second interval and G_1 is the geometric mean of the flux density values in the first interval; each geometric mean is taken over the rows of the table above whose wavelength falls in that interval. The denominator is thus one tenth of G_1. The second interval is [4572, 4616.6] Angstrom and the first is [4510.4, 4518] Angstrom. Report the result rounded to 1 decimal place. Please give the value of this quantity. 8.9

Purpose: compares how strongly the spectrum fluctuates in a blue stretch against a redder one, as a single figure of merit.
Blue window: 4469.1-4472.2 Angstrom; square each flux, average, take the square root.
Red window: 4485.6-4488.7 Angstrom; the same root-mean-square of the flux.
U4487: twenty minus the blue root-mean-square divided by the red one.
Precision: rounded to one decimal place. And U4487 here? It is 19.1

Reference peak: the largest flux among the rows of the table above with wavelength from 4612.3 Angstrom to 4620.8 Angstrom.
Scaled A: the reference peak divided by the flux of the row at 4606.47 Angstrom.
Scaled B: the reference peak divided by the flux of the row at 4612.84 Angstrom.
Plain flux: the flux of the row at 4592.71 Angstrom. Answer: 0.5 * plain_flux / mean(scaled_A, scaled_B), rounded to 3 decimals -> 0.628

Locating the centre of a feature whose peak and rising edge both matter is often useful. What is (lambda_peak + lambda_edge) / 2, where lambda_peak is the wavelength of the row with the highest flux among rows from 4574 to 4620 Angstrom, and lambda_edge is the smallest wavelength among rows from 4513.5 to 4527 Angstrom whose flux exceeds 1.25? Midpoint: 4550.7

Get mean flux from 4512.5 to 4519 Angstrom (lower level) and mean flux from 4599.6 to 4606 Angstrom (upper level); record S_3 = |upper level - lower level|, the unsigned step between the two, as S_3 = 0.20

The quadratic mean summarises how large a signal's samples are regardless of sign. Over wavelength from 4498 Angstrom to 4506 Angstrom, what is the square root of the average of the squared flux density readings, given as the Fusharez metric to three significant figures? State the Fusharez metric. 1.32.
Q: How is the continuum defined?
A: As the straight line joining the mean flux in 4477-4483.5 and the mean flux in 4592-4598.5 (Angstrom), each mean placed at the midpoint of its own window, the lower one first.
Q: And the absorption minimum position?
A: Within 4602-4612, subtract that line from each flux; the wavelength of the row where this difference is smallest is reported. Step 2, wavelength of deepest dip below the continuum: 4602.23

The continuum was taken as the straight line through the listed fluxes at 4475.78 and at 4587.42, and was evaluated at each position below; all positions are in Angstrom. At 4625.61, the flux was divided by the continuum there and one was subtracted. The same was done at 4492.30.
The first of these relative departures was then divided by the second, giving -1.7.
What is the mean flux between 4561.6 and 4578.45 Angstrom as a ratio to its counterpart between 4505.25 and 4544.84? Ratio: 0.99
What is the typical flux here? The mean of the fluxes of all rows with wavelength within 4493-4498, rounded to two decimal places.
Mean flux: 1.19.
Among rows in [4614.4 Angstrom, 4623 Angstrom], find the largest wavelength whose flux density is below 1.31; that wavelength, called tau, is 4622.41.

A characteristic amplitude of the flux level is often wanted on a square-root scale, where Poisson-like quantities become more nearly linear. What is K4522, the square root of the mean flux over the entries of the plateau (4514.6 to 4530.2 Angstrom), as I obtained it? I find 1.15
